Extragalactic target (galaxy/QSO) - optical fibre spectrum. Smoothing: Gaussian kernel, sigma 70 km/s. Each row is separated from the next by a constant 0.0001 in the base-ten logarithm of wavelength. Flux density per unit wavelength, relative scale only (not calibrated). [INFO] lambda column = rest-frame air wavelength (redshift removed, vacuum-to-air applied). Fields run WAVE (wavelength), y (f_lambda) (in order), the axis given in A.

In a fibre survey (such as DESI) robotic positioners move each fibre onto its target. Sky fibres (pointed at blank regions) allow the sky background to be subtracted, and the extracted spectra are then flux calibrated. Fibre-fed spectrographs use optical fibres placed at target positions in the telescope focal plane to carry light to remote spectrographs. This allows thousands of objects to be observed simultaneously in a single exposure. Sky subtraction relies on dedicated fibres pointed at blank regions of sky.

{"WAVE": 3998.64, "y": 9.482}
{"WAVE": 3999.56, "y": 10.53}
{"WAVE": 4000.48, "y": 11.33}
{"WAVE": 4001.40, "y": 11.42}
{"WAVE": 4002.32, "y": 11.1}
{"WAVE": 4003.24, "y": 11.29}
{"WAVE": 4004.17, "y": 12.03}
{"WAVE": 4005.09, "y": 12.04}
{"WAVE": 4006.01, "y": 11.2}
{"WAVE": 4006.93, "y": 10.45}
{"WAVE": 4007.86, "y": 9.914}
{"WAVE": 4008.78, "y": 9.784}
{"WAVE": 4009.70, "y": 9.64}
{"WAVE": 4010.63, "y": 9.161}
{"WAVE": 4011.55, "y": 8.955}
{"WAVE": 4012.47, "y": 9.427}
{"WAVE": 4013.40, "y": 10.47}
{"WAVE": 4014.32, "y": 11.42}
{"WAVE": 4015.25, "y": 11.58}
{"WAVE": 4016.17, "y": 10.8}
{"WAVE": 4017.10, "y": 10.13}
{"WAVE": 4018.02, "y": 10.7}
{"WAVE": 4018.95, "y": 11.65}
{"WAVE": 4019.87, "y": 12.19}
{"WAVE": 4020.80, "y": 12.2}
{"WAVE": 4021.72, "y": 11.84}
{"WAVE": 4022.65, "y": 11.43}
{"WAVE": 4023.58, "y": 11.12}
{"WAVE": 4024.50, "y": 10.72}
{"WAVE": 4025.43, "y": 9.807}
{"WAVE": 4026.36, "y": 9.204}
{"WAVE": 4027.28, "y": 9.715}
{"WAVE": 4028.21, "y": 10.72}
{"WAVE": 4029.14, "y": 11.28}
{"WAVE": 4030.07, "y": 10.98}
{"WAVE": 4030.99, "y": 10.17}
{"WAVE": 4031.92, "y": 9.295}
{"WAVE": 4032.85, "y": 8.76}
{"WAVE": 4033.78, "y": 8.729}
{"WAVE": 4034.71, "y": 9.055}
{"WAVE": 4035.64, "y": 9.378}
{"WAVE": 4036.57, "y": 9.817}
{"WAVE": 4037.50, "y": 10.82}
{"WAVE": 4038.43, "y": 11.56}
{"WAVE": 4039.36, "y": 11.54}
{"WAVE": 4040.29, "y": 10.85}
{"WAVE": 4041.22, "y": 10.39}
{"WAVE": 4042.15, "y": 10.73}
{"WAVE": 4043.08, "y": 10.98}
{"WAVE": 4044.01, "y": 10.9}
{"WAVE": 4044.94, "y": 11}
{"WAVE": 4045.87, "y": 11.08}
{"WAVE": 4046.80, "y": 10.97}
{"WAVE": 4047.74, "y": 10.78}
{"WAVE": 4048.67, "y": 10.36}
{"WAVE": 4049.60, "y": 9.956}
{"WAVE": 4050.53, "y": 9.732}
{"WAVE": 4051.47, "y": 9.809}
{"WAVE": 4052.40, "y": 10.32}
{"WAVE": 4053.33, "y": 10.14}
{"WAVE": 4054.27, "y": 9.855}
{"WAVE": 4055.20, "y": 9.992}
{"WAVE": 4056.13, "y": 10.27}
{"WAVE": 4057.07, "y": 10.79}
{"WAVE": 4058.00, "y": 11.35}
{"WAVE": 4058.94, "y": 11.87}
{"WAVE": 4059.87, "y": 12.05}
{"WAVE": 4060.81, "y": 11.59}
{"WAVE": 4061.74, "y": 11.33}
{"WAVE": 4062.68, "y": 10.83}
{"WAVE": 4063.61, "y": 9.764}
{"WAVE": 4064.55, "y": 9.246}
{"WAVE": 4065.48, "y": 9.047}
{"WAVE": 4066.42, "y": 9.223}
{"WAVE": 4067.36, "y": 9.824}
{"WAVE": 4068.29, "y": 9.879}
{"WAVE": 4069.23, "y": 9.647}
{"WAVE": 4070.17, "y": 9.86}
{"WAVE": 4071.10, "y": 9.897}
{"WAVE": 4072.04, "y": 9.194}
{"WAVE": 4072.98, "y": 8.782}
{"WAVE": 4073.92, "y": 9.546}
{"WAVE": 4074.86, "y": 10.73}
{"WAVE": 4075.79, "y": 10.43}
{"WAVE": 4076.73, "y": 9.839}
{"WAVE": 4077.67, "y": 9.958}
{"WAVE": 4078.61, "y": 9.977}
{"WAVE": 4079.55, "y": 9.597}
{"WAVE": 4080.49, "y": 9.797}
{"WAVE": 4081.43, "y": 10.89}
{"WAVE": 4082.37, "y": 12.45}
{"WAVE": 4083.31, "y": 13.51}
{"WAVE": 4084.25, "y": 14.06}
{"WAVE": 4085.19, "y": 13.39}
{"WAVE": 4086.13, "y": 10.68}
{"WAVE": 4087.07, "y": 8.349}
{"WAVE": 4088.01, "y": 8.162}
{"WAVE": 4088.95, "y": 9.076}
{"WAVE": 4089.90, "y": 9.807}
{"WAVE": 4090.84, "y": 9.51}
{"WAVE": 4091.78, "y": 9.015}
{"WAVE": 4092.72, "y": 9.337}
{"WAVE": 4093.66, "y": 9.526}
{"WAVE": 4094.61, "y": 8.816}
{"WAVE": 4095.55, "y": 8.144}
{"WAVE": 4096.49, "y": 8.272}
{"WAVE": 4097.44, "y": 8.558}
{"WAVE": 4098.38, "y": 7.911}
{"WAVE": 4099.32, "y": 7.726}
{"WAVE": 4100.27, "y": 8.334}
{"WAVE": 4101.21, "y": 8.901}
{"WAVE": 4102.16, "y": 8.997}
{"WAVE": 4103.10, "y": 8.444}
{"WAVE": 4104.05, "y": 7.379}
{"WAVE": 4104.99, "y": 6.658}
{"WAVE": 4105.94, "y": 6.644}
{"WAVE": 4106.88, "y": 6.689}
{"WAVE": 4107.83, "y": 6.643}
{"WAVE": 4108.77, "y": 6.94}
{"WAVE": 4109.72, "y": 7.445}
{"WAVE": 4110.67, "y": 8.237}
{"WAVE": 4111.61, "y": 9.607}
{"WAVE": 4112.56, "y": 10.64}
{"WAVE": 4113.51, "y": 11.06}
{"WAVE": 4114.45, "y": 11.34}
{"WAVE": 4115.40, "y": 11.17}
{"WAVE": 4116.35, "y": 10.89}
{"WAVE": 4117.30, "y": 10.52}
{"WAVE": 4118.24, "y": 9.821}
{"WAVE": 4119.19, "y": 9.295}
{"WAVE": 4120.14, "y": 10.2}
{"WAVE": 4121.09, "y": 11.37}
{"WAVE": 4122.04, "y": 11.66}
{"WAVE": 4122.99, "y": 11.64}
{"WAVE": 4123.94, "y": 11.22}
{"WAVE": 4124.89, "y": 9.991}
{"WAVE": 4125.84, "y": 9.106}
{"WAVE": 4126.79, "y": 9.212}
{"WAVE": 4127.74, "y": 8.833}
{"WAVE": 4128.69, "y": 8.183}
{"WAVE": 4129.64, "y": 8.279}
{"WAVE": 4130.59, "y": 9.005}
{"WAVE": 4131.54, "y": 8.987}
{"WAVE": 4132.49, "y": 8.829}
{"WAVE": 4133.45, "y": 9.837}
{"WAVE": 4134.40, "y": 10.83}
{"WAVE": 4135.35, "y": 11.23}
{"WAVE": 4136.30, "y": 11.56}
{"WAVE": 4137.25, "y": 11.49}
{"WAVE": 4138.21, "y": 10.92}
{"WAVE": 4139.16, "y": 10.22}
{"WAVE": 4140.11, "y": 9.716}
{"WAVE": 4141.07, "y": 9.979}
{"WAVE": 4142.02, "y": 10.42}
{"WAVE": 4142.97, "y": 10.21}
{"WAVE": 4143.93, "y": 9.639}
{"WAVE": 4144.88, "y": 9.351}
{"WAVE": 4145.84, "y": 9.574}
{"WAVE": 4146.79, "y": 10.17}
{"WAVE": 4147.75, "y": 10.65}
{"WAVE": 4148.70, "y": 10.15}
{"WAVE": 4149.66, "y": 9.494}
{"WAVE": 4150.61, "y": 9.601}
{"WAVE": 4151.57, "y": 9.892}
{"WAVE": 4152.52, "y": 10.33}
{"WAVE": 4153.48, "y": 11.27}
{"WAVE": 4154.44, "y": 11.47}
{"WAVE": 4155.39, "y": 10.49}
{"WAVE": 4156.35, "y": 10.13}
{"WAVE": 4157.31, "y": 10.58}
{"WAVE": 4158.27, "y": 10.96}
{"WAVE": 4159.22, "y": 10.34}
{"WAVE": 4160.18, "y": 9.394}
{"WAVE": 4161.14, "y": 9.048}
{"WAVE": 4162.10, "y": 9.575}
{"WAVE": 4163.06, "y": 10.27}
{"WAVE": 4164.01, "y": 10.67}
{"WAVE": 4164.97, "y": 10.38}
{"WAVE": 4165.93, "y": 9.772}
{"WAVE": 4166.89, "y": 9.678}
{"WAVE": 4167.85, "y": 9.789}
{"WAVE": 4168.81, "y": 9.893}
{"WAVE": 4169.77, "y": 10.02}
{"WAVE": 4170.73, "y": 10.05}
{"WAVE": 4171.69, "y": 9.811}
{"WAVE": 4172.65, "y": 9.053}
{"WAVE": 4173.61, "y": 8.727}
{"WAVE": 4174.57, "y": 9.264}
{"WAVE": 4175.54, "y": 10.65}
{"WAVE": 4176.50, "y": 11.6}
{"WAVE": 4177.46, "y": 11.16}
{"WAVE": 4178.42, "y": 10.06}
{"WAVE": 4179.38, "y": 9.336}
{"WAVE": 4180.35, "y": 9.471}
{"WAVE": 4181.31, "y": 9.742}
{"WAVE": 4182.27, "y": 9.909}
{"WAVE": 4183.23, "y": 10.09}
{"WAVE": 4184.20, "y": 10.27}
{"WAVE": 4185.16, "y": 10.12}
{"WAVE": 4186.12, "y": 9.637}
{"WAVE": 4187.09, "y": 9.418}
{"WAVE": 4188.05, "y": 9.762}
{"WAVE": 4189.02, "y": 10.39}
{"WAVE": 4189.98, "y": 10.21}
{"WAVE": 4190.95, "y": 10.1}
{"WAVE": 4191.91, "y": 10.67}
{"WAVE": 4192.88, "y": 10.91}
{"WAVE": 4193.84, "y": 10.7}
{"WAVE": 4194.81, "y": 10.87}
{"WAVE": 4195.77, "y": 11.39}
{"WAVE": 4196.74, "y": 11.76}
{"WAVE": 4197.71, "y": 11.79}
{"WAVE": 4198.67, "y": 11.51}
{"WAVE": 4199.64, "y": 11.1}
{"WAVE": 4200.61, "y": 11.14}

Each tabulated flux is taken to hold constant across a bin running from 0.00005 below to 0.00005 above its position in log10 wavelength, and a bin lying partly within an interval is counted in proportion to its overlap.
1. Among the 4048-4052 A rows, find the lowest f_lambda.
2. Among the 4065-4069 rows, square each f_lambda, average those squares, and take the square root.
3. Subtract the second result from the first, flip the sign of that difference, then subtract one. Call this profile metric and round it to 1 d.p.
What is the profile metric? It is -1.2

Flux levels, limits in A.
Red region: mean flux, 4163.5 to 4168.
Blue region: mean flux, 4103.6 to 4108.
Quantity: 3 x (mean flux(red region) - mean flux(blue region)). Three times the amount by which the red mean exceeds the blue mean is 9.8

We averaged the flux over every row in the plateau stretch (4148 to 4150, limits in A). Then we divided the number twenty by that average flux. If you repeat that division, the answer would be 2.0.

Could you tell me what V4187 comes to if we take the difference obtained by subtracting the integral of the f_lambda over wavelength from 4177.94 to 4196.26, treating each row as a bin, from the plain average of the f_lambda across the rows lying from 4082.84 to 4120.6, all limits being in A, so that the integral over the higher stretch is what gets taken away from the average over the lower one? -177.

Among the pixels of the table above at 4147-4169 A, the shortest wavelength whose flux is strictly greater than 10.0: 4147.75 A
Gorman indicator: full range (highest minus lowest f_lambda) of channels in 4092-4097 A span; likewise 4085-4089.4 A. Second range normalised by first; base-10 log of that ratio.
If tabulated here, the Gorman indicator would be 0.58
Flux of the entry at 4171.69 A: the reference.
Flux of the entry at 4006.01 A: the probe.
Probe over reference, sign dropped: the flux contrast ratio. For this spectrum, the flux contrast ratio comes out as 1.14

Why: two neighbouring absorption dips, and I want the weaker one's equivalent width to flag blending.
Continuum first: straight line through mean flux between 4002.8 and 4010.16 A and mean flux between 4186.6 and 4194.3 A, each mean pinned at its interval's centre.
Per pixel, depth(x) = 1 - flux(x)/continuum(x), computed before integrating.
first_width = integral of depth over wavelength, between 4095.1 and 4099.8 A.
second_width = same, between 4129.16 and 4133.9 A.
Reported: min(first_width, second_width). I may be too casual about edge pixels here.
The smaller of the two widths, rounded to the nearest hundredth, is 0.66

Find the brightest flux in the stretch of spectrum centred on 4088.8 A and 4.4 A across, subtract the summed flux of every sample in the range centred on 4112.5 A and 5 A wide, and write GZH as -41.1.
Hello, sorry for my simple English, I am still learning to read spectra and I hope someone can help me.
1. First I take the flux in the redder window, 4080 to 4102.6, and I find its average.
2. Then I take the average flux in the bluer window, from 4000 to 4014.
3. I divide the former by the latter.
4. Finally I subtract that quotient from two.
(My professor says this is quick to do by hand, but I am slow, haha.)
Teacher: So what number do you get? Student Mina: 1.08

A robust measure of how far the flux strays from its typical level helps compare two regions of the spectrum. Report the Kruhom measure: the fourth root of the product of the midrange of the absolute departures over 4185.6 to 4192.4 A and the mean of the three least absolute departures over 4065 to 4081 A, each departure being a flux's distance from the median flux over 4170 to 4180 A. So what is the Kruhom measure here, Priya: 0.36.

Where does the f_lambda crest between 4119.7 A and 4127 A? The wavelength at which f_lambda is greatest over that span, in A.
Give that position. 4122.04 A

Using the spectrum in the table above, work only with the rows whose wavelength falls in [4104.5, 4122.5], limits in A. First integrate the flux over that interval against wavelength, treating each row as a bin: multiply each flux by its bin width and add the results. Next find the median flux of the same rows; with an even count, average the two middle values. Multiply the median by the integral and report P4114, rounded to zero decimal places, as 1645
